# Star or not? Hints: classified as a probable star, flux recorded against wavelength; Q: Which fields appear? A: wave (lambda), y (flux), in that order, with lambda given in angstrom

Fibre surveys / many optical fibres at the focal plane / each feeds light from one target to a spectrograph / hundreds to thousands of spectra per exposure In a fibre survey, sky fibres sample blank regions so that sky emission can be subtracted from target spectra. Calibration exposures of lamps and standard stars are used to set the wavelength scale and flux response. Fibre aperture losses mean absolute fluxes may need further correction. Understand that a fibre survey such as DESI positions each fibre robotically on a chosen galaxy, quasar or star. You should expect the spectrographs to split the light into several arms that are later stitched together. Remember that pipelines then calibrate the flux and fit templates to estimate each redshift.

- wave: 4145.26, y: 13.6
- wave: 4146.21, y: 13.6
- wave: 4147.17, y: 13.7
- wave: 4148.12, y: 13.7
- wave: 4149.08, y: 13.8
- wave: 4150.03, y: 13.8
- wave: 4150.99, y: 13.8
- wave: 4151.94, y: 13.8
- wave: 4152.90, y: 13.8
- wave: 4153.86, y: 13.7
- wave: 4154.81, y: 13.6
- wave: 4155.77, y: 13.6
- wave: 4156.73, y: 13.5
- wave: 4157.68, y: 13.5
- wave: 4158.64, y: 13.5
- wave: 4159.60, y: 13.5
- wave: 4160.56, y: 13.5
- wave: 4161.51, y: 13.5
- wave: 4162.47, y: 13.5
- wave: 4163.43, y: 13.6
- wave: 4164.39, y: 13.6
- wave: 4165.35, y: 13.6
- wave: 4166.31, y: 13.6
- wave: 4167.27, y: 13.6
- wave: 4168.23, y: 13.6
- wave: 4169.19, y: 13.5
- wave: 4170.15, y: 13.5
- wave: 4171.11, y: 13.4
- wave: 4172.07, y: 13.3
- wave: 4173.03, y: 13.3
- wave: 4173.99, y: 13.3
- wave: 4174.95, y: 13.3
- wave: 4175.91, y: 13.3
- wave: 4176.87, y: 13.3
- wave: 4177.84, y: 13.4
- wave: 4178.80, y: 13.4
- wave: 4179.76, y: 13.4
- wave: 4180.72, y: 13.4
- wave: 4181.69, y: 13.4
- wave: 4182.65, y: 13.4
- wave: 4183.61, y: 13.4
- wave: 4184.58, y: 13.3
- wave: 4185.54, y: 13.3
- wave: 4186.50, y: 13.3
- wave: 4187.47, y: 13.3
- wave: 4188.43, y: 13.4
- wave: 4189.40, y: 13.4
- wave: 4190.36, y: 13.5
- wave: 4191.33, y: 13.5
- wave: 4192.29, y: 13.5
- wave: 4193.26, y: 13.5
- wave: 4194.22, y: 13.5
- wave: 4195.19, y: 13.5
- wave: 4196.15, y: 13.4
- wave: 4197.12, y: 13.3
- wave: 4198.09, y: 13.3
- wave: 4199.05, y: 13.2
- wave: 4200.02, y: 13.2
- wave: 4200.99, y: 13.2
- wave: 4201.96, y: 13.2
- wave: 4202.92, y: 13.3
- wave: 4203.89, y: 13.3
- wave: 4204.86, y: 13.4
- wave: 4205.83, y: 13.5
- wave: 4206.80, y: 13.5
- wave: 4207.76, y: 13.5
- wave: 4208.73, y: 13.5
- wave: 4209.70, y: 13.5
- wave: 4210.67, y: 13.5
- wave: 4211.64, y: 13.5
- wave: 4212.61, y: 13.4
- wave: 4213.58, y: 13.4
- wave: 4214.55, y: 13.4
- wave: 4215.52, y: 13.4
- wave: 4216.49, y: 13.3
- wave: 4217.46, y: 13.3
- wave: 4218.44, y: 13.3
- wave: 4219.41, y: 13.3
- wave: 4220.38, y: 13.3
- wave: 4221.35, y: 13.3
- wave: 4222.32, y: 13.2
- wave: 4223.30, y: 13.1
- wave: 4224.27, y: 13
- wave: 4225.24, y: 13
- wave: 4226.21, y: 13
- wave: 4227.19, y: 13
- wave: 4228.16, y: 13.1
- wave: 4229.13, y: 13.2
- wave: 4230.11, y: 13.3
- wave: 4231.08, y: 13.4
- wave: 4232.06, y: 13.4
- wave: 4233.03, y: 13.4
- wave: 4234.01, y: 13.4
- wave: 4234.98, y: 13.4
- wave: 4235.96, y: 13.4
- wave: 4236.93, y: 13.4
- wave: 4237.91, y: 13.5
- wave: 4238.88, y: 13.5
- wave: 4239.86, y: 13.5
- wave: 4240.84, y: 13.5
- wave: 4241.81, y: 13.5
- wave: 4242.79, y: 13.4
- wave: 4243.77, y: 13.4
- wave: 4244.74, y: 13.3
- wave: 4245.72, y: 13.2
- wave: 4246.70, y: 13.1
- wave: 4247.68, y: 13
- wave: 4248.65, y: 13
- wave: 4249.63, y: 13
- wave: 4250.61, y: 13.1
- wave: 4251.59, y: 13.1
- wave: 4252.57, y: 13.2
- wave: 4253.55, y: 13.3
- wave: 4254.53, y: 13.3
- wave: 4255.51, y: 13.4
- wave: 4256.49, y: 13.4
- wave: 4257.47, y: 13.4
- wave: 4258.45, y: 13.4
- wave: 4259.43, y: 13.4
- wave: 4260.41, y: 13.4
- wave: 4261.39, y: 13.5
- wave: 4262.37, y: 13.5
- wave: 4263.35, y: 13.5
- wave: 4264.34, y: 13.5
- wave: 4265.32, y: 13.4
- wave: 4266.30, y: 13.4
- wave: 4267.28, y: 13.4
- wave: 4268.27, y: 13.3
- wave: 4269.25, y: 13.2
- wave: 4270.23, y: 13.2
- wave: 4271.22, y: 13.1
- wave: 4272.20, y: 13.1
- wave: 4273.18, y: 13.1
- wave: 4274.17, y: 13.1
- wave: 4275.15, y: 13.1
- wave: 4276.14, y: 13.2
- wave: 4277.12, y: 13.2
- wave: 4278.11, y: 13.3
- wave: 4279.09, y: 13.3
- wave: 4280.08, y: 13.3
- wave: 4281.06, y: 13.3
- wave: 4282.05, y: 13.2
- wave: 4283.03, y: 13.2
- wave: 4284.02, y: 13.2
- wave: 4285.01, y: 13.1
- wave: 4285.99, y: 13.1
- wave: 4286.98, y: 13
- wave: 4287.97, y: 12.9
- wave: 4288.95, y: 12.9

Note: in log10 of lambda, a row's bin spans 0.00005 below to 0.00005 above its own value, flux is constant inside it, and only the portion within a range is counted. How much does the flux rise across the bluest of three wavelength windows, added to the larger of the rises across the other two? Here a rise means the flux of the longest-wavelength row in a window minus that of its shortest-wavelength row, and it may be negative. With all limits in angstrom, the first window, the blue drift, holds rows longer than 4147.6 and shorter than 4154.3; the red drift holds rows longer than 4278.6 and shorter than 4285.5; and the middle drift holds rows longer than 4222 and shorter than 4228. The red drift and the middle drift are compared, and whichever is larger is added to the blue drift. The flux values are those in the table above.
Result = -0.20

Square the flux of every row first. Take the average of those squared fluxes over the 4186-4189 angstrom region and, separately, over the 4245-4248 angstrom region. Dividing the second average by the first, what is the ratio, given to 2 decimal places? 0.97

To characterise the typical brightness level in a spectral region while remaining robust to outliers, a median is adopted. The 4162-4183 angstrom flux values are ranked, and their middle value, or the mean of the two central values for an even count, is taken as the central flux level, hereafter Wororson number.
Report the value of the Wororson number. 13.4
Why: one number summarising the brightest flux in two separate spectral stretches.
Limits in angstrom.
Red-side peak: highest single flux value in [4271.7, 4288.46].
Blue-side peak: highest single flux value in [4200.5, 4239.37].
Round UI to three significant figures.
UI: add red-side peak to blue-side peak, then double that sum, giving 53.6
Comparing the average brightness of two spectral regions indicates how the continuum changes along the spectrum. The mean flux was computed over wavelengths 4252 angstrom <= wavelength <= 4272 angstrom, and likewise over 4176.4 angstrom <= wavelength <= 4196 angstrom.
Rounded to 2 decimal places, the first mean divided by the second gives 1.00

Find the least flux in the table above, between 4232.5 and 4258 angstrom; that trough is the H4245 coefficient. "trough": 13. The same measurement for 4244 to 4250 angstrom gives 13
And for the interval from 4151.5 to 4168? 13.5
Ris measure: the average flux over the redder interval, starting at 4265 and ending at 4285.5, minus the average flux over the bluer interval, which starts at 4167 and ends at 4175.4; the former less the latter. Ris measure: -0.20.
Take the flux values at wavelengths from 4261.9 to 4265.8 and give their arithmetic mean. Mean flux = 13.5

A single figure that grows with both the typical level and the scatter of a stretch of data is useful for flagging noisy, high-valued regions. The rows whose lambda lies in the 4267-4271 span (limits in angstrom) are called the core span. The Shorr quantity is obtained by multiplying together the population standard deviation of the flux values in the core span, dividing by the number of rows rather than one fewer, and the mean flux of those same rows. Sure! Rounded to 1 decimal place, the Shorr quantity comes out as 1.1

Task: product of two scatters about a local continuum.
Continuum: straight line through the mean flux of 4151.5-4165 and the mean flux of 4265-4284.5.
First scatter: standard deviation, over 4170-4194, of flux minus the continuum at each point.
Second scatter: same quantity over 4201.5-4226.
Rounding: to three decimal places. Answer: 0.012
